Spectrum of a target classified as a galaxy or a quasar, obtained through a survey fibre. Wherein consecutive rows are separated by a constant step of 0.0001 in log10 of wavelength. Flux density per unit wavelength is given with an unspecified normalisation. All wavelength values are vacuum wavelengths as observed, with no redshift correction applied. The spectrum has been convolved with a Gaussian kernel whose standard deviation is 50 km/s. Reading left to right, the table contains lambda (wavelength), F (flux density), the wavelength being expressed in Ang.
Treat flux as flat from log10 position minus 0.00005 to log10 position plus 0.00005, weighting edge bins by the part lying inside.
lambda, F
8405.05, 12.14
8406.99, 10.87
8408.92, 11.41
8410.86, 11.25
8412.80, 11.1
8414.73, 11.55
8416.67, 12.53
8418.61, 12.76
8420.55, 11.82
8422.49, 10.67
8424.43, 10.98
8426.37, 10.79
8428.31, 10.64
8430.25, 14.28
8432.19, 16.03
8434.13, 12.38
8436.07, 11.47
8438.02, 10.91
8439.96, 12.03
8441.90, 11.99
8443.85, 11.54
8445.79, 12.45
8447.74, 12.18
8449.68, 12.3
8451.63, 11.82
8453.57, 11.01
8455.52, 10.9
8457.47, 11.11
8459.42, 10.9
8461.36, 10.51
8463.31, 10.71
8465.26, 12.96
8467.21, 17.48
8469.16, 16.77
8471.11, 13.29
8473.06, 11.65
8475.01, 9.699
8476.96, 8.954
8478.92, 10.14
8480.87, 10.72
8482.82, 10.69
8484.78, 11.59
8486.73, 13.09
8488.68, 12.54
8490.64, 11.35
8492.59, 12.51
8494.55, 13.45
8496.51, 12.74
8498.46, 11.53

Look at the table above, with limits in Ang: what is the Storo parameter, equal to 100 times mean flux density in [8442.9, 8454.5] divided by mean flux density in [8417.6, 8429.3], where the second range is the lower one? 105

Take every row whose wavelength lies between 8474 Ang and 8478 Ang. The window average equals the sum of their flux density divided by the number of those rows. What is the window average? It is 9.3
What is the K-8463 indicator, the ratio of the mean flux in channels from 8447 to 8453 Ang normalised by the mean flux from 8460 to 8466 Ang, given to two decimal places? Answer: 1.06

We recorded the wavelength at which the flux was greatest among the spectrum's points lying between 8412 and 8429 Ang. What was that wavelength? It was 8418.61 Ang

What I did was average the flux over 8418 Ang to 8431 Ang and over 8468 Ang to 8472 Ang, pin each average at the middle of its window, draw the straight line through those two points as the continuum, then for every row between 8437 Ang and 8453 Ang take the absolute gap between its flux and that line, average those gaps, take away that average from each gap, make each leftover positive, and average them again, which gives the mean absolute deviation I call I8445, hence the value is 0.34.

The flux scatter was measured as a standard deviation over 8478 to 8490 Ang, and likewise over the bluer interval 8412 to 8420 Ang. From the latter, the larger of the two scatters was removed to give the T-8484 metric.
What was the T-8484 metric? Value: -0.37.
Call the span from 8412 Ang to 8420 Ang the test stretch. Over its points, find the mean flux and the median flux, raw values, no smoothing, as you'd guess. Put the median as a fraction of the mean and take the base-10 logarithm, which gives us 0.002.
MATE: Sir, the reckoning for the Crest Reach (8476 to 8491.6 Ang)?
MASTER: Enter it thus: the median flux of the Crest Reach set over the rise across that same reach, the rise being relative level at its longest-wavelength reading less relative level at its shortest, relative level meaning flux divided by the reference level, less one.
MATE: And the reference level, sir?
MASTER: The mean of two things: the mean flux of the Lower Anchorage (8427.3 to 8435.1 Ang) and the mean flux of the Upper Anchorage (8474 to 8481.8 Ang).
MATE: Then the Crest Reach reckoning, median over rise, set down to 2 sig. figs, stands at 53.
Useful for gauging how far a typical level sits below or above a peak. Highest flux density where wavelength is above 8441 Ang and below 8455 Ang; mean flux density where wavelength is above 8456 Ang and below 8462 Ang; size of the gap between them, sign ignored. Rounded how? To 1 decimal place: 1.6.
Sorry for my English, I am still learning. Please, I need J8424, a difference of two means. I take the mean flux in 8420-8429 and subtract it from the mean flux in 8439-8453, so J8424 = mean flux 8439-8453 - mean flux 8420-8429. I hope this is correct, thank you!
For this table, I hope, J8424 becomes 1.1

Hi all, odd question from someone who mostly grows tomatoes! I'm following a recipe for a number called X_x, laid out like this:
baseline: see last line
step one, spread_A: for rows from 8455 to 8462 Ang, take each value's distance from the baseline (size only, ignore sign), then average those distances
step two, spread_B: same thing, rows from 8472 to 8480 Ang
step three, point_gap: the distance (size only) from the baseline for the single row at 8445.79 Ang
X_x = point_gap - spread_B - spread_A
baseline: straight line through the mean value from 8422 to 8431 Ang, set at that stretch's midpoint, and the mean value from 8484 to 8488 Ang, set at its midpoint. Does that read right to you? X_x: -2.5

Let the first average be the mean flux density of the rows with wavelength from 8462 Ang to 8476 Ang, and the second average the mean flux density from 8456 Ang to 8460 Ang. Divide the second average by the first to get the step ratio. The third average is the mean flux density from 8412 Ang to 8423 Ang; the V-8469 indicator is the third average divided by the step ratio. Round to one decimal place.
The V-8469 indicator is 14.1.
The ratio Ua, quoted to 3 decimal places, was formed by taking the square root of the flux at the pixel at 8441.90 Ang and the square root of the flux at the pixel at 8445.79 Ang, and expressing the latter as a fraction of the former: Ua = 1.019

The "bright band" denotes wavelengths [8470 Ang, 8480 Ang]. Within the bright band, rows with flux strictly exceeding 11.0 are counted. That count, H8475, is 2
